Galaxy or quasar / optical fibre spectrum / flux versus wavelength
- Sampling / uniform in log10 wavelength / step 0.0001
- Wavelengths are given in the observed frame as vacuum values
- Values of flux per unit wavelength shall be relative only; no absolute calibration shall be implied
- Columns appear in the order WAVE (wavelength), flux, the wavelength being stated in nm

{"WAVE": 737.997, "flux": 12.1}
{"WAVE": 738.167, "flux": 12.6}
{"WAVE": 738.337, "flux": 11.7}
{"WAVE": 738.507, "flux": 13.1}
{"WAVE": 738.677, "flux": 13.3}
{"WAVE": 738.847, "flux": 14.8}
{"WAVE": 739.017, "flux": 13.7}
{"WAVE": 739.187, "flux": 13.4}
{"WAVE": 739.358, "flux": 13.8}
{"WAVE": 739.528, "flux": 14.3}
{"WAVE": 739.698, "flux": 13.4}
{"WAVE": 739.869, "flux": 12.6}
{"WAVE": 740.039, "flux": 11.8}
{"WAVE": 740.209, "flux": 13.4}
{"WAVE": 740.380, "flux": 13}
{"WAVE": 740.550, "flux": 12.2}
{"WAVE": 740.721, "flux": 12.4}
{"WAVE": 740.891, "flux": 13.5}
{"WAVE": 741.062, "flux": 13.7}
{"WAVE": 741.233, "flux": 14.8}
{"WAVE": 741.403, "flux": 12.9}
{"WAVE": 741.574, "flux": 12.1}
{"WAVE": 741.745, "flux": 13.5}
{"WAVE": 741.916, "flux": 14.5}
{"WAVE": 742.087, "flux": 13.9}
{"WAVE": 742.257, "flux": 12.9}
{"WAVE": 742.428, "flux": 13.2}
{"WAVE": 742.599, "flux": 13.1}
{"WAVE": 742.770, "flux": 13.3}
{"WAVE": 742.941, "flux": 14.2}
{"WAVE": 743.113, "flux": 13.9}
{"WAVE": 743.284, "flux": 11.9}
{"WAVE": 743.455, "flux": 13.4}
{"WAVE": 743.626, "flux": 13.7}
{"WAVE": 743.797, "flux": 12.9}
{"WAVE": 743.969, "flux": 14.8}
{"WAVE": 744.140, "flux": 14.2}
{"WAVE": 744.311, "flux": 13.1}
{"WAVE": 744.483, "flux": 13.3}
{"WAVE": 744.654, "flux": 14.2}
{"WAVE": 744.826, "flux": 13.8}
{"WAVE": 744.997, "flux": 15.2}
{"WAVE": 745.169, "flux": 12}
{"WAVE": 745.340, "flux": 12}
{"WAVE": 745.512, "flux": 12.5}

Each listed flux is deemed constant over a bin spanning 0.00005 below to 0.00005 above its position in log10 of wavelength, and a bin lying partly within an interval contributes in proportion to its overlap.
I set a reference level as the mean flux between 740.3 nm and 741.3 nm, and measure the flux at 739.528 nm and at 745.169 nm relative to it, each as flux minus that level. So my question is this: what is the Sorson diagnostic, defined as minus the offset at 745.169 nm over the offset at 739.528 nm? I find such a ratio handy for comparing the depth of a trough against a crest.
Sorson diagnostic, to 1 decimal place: 1.2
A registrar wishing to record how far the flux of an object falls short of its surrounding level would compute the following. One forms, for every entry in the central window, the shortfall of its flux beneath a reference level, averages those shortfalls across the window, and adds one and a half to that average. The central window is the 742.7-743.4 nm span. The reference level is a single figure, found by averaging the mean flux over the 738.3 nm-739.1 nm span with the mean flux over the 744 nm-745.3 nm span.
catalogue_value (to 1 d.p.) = 1.7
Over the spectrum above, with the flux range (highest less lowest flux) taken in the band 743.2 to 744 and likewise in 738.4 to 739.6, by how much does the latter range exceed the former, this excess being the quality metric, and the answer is -1.2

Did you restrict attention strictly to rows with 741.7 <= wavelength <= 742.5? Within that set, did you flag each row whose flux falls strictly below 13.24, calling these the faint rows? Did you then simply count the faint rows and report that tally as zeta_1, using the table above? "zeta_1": 2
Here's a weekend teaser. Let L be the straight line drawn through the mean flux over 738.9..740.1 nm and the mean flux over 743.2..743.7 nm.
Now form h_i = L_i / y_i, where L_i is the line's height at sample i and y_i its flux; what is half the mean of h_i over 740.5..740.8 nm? 0.54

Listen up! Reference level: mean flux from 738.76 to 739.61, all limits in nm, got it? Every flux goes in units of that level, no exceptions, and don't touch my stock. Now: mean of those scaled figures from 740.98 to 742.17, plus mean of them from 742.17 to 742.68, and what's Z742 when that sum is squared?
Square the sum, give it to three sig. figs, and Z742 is 3.64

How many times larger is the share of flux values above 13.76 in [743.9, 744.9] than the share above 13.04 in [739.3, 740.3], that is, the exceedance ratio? 1.00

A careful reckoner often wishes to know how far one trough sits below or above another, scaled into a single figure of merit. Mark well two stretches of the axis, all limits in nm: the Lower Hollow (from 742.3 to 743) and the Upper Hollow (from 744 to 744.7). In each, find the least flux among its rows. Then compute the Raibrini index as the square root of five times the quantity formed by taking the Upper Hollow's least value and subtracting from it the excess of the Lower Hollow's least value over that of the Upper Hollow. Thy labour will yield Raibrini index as 8.1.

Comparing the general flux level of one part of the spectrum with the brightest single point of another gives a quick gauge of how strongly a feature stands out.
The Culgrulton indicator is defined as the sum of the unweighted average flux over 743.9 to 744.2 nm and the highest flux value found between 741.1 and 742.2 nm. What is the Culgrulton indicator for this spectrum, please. 29.3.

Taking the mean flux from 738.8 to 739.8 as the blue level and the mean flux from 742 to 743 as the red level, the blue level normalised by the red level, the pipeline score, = 1.03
